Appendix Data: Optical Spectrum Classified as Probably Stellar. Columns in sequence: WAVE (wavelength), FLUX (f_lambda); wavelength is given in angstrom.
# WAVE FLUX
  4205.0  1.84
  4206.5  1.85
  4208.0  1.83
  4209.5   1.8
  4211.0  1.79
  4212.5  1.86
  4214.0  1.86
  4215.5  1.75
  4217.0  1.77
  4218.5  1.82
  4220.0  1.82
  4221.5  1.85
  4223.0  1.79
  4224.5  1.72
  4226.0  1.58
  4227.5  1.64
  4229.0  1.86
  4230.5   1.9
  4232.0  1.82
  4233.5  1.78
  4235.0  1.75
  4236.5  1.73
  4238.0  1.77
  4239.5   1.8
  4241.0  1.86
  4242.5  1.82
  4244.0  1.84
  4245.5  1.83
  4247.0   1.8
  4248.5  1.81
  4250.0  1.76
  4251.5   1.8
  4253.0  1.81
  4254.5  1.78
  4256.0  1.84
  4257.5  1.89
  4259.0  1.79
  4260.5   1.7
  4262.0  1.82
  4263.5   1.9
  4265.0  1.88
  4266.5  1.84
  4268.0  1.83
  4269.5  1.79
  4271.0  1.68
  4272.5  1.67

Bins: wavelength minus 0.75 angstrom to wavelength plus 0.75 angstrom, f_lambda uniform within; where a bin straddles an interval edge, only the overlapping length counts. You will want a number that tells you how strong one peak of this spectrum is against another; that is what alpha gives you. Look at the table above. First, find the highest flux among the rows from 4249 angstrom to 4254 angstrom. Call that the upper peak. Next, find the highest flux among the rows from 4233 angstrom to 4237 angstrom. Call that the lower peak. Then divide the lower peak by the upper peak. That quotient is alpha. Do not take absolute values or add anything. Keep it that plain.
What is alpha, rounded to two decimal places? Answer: 0.98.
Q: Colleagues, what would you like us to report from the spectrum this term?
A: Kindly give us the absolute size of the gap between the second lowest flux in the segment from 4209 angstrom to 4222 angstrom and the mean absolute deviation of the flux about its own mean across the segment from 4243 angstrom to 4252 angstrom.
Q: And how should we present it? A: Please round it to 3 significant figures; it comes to 1.75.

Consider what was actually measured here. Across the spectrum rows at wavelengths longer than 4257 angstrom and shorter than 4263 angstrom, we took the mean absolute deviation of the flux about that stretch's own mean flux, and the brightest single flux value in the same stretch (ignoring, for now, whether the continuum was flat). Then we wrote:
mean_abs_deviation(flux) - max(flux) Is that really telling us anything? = -1.835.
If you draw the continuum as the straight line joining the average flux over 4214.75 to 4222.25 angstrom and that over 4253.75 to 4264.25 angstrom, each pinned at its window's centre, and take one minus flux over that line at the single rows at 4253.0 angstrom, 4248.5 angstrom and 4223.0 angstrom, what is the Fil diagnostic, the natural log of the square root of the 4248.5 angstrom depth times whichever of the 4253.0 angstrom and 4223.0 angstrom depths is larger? -5.6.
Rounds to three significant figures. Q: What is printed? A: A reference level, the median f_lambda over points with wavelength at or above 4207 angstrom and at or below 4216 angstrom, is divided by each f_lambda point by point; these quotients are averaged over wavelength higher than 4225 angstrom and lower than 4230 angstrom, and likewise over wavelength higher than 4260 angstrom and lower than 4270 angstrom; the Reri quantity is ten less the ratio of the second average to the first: 9.07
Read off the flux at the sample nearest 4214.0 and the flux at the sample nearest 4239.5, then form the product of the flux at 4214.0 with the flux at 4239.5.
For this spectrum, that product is 3.35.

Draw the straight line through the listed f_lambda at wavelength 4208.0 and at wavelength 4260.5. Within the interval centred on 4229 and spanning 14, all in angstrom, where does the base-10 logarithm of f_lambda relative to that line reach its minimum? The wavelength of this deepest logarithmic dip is 4226.0 angstrom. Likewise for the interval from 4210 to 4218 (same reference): 4215.5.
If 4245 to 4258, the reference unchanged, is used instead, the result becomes 4250.0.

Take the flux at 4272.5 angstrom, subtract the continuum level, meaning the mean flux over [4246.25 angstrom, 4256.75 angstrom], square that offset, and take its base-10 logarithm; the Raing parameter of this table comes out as -1.8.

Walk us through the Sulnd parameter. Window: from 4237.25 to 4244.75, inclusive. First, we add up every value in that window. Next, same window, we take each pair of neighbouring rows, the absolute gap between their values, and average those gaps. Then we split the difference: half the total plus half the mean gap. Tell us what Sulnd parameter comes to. 4.56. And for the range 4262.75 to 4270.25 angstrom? 4.63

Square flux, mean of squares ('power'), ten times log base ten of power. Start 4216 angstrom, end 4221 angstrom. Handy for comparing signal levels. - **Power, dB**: 5.12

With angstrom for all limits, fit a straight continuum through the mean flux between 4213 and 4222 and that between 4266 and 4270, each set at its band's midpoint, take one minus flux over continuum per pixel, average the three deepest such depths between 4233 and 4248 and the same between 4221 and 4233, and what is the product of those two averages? 0.0033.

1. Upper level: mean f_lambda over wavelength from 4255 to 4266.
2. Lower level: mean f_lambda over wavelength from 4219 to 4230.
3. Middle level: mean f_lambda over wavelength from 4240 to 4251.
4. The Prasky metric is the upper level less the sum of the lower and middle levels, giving -1.74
